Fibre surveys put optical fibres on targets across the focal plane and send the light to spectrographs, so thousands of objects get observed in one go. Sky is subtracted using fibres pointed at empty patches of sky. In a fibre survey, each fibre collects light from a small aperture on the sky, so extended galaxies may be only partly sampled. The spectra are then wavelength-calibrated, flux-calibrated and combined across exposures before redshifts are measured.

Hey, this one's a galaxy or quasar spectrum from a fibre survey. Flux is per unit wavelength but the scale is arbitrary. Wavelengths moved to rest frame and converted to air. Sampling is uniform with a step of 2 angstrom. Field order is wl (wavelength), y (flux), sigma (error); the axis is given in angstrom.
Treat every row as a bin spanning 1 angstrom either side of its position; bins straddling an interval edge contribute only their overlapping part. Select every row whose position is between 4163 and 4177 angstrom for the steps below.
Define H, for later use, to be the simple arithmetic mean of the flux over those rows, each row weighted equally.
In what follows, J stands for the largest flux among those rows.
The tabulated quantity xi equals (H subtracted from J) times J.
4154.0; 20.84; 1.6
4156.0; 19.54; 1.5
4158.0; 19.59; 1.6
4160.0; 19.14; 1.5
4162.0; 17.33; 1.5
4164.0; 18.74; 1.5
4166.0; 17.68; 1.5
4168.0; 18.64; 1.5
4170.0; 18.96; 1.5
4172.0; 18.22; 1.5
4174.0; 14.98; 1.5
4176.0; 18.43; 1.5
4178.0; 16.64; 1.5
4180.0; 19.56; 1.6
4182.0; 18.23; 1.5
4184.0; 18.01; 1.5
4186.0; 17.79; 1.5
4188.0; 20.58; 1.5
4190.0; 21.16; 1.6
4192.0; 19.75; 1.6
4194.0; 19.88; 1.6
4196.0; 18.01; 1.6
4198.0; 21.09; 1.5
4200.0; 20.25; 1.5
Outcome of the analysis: 19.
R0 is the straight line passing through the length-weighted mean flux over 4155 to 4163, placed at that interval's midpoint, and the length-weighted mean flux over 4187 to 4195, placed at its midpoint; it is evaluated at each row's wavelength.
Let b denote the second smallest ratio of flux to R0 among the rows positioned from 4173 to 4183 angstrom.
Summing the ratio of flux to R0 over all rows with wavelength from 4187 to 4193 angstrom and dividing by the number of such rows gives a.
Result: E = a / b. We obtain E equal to 1.20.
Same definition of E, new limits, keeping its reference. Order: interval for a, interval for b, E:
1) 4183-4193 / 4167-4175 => 1.03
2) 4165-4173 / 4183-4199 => 1.07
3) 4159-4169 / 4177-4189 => 1.08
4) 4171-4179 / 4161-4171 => 0.95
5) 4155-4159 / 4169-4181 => 1.23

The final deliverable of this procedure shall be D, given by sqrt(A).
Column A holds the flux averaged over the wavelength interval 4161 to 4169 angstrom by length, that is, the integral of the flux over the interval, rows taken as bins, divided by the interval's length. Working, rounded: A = 18.1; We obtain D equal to 4.25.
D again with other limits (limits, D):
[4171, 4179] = 4.13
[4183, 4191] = 4.40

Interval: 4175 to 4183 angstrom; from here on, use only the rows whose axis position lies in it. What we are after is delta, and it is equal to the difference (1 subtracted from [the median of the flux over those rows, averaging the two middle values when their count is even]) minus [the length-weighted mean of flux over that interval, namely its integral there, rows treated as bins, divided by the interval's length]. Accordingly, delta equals -0.9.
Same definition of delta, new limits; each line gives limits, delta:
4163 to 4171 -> -0.8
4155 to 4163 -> -0.6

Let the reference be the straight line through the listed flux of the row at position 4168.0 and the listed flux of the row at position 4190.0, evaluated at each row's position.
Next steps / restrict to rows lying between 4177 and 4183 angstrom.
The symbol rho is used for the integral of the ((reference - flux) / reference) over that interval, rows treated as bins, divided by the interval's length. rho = 0.09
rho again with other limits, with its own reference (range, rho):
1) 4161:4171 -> 0.01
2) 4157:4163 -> -0.06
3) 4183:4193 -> 0.07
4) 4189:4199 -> 0.08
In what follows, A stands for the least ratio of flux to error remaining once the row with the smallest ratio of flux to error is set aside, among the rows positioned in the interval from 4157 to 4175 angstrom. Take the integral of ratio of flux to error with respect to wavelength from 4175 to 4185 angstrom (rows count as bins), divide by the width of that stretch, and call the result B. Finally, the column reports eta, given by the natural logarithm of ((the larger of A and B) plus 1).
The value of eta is 2.56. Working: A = 11.6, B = 12.0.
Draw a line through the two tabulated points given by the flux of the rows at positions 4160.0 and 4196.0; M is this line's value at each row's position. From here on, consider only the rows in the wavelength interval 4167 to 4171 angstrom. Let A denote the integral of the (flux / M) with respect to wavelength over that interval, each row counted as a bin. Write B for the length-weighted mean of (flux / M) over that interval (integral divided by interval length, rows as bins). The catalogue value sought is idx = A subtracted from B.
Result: -3.0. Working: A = 4.0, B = 1.00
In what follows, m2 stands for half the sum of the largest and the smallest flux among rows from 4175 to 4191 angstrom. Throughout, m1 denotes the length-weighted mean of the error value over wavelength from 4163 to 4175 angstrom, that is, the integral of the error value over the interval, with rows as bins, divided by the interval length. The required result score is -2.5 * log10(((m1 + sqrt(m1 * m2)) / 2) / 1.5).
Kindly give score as -0.89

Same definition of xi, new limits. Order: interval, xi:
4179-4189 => 36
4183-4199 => 34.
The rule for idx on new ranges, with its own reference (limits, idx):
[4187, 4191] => -3.4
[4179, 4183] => -3.1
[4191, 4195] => -3.3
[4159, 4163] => -2.9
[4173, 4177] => -2.7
